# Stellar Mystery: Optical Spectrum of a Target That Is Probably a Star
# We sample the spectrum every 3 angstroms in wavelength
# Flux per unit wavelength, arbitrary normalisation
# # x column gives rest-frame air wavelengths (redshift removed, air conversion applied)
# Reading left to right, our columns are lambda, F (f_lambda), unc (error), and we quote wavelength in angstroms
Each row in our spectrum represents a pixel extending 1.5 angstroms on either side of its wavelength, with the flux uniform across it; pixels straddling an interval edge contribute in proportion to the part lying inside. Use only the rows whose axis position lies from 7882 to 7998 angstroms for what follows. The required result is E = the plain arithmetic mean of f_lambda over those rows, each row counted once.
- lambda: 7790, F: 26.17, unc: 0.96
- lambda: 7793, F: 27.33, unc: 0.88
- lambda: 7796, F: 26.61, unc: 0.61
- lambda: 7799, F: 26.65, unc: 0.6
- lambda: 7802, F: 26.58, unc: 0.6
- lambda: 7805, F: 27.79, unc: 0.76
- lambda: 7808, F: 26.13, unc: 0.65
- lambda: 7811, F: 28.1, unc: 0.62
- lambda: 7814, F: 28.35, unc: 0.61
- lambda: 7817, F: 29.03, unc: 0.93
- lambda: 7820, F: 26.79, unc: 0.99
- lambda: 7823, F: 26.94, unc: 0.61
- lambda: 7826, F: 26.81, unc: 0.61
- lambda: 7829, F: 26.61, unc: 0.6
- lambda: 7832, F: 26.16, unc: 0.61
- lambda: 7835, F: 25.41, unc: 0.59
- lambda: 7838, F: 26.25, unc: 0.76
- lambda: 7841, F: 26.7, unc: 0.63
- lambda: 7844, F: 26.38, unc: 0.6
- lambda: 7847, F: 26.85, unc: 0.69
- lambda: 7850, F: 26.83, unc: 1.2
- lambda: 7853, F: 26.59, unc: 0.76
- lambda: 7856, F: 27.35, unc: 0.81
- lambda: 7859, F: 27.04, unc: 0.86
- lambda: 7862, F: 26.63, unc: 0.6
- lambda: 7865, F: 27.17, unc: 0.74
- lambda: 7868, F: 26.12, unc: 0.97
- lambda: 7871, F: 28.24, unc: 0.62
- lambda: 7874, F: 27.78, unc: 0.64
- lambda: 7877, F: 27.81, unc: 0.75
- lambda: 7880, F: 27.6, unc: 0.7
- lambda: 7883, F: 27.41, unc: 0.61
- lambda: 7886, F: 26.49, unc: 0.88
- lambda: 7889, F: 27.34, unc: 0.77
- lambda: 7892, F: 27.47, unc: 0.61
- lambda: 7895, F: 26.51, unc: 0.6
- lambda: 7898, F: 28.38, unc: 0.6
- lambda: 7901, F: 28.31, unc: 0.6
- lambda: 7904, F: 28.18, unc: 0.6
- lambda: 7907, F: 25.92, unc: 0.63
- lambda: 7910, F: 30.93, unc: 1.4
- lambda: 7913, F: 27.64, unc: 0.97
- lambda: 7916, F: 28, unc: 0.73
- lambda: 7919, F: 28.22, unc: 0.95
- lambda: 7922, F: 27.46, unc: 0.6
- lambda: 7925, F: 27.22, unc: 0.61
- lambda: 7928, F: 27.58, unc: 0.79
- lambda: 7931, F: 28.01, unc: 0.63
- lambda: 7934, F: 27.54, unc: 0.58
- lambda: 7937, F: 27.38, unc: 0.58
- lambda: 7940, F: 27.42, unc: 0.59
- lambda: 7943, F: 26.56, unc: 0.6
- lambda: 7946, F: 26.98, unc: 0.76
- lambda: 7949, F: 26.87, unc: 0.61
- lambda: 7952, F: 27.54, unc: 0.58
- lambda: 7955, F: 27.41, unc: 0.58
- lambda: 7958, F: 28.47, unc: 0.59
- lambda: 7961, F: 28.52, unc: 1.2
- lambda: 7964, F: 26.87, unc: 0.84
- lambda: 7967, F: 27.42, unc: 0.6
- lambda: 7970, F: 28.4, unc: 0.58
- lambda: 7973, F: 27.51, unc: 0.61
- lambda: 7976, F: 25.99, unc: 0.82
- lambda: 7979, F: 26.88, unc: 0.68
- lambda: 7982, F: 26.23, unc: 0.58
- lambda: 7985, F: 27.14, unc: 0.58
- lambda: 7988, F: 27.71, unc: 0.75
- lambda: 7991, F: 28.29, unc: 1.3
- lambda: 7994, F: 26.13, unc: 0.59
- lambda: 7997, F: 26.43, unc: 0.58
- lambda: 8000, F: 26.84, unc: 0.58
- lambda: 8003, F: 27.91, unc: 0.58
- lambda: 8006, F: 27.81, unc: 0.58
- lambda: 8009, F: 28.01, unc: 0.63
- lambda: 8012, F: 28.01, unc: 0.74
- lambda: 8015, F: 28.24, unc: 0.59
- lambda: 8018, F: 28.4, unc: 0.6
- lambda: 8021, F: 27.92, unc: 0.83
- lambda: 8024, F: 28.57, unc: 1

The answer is 27.5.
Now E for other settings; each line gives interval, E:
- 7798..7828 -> 27.3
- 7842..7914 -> 27.4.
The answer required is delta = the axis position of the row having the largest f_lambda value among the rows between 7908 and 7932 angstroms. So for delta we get 7910 angstroms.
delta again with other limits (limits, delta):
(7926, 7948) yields 7931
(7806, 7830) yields 7817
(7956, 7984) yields 7961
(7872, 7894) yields 7877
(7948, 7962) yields 7961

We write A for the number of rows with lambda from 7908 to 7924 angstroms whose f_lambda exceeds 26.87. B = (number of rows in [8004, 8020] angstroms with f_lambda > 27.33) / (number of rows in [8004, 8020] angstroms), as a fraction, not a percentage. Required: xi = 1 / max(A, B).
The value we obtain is 0.20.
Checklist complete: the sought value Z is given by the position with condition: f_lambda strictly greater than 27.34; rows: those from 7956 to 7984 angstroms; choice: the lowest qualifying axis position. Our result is 7958 angstroms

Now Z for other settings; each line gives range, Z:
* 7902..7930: 7904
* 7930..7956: 7931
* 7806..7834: 7811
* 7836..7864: 7856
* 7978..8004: 7988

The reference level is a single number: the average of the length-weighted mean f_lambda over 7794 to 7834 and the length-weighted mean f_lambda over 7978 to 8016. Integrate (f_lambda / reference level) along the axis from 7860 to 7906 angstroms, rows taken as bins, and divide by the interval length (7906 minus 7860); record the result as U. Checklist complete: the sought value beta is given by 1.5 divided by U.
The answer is 1.49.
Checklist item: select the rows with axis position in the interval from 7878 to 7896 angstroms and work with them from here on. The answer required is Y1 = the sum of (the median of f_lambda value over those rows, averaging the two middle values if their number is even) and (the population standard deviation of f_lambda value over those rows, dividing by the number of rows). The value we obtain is 27.8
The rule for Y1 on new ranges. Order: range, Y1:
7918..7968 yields 28.0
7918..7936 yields 27.9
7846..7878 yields 27.6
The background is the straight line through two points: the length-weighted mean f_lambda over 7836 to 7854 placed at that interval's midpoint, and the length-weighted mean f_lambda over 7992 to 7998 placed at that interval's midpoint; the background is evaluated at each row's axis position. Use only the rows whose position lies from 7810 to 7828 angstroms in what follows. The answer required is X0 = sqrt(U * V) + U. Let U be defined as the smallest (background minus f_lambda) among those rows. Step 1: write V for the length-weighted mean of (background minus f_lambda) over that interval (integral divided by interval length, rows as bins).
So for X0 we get -0.8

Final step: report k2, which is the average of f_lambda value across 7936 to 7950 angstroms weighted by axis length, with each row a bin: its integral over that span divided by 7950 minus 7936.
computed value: 27.0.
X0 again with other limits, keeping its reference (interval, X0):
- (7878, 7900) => -0.6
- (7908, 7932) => -1.8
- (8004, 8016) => -0.1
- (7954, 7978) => -0.6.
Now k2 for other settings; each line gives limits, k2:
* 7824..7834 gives 26.5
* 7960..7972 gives 27.8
